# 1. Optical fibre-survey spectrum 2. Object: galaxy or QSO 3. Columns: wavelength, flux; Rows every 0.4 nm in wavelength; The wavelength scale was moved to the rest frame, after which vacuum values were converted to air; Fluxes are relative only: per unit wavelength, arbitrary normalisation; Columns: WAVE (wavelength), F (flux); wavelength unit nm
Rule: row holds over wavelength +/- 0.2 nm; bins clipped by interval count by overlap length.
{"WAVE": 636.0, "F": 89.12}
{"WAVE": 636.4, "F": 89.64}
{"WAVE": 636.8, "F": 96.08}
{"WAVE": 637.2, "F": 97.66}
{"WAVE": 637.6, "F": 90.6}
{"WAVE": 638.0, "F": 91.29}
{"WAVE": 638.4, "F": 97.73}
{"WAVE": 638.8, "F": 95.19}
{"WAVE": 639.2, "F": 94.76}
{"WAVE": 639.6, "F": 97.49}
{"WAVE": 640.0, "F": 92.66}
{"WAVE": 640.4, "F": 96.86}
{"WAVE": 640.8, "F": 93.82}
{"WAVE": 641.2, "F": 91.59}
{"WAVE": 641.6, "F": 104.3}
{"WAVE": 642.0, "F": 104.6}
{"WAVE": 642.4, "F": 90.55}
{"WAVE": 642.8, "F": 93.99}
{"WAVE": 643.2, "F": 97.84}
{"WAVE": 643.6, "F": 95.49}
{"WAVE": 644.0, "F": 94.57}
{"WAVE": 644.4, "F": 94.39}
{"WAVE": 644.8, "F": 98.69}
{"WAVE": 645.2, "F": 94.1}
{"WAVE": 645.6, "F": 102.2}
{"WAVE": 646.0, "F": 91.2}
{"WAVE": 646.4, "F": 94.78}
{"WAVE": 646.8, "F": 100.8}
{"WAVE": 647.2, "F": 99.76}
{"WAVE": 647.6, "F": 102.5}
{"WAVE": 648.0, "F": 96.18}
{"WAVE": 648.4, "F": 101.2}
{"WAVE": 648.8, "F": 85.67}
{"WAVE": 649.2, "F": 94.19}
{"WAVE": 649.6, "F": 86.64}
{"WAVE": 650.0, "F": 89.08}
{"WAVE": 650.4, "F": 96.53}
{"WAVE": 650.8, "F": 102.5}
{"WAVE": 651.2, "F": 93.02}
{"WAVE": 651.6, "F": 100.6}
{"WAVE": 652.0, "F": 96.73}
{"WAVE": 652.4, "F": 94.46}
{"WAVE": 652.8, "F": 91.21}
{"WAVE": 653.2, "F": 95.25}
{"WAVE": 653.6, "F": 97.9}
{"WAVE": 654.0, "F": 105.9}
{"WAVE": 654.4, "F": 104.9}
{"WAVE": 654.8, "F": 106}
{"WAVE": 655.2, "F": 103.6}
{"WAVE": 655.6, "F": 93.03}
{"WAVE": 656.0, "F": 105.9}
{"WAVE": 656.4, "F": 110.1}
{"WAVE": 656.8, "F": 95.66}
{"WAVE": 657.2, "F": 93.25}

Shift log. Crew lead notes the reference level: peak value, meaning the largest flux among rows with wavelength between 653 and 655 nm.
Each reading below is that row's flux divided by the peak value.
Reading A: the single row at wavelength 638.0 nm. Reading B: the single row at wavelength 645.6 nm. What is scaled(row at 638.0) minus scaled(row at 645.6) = -0.10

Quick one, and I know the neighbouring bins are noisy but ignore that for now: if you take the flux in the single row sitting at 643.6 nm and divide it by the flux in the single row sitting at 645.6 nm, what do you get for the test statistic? 0.93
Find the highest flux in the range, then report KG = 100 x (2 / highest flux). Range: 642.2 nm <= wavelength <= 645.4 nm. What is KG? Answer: 2.03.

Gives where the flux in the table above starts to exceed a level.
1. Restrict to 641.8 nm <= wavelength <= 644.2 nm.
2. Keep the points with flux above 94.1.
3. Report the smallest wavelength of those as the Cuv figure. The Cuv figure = 642.0 nm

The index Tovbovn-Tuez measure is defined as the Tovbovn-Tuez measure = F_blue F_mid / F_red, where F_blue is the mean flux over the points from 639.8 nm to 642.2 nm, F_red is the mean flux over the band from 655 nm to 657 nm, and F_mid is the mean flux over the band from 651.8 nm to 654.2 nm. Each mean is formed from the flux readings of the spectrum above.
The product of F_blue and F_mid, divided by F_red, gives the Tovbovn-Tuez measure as 92.8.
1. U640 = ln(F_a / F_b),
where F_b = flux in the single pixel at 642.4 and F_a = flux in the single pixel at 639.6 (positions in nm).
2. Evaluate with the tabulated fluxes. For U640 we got 0.07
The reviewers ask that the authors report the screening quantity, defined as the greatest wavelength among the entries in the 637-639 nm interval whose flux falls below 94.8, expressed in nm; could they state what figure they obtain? 638.0 nm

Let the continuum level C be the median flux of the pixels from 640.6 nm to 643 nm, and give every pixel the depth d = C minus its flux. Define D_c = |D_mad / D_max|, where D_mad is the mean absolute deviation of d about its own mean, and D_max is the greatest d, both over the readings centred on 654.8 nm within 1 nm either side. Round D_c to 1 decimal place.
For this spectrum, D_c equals 4.4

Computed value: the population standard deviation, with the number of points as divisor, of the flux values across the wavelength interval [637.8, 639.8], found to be 2.3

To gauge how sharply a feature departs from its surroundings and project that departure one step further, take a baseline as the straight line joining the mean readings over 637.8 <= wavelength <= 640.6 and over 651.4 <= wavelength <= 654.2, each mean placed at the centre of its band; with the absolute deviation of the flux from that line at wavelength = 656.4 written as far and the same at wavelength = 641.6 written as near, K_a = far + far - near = 15.4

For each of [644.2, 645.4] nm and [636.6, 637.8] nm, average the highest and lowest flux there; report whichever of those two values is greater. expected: 96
